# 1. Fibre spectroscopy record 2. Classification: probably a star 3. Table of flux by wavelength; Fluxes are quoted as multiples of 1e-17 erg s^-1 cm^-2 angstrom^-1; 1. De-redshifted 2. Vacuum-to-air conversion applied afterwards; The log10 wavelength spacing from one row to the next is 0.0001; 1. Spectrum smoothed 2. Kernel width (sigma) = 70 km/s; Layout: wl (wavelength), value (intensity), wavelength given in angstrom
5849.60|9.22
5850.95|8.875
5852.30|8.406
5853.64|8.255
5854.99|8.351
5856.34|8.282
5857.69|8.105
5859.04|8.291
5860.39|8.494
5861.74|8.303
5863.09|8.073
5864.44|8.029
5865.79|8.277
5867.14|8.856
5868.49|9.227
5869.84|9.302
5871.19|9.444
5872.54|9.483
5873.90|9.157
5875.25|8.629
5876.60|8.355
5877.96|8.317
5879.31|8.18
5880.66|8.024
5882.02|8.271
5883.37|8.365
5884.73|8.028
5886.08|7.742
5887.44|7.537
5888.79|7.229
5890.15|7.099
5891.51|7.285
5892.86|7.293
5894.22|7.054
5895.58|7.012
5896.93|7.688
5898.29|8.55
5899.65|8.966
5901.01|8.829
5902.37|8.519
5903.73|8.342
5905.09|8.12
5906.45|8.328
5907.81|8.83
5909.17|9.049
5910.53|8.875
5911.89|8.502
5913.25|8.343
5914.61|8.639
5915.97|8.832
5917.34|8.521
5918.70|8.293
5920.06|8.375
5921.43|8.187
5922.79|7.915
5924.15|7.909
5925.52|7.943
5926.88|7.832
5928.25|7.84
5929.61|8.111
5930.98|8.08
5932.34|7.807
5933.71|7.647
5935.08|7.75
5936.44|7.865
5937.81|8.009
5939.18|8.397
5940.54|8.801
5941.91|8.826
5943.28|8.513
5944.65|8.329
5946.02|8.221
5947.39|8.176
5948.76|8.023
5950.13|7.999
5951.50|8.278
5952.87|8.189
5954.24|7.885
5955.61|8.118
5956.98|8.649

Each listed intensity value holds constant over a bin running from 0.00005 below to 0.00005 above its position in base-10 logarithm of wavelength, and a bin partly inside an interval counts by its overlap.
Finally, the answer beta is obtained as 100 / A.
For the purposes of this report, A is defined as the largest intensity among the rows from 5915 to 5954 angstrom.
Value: 11.3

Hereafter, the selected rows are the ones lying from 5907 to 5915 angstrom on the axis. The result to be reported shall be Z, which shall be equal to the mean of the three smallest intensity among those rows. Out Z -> 8.5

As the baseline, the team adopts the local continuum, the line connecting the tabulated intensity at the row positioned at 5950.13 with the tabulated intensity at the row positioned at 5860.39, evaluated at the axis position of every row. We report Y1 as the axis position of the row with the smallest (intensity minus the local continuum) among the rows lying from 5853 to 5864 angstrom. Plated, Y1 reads 5863.09 angstrom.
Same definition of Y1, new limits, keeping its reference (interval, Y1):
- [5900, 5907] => 5905.09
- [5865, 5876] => 5865.79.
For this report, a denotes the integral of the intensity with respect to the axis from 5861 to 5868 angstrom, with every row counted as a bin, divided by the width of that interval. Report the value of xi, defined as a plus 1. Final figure 9.3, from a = 8.3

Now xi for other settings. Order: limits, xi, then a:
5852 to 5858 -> 9.3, 8.3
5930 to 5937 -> 8.8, 7.8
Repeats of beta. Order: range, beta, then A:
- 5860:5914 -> 10.5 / 9.483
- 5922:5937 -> 12.3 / 8.111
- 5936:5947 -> 11.3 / 8.826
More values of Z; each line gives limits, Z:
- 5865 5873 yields 8.8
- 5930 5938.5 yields 7.7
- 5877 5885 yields 8.1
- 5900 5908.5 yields 8.3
